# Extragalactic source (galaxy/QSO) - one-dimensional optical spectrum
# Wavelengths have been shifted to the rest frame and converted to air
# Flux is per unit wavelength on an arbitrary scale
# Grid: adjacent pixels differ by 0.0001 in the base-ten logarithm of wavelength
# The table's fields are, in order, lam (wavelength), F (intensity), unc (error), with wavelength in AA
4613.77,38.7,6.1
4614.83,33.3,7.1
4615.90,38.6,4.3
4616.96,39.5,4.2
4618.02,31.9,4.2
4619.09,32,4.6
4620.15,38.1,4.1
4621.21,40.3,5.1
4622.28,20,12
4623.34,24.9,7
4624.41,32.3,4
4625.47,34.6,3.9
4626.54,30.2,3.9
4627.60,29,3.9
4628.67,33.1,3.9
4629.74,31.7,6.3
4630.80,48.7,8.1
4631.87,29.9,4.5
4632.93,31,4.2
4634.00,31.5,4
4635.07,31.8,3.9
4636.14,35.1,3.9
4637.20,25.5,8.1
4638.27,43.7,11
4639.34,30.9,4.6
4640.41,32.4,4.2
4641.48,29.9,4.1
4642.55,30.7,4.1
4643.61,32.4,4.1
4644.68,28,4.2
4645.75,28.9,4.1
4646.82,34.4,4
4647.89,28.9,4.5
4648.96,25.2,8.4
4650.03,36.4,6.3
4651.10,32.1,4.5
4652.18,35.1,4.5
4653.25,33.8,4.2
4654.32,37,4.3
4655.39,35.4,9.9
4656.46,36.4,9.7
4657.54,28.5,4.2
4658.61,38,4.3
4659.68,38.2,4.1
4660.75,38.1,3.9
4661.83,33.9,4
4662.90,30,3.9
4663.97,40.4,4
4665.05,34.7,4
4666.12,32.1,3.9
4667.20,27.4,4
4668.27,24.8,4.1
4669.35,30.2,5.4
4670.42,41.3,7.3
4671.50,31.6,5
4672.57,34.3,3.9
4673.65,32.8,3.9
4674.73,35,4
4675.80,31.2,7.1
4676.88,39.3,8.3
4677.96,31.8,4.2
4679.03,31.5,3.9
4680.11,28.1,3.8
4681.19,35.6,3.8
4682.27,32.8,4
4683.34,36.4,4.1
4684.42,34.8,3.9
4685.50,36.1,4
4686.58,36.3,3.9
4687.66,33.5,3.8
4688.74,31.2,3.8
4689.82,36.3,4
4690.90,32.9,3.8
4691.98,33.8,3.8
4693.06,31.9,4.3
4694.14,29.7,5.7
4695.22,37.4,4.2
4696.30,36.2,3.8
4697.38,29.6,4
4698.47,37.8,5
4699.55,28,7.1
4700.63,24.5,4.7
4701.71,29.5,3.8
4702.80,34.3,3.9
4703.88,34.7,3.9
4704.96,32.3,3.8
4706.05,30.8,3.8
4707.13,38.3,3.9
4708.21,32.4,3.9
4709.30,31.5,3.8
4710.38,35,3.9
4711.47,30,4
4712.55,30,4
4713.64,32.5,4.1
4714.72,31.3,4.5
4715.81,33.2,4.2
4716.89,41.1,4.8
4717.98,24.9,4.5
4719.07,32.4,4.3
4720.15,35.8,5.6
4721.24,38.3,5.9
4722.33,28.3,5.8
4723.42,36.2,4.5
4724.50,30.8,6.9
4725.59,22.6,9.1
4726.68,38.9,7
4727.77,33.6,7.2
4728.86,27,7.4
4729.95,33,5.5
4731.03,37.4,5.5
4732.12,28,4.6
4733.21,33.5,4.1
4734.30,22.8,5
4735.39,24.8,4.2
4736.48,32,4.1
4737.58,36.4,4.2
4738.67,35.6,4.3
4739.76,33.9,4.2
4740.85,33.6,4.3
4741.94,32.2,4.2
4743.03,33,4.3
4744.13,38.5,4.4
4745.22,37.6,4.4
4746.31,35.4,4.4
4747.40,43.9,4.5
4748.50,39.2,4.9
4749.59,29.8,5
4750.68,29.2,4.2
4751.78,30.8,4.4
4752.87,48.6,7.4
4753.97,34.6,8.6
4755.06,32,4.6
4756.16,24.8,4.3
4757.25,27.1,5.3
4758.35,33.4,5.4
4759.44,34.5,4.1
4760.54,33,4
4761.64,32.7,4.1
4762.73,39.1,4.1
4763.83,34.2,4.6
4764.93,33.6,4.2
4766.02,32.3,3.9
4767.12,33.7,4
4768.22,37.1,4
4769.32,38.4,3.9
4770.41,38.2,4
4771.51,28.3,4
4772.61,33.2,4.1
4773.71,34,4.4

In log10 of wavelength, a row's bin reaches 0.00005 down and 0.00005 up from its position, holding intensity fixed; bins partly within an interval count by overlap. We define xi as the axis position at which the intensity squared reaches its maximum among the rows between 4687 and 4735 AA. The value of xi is 4716.89 AA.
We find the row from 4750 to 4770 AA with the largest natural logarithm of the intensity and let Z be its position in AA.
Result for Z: 4752.87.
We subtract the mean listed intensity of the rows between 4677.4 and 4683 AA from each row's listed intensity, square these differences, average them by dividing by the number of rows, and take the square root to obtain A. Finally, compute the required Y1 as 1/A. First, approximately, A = 2.4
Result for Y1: 0.41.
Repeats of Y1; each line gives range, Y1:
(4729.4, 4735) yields 0.20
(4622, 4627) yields 0.19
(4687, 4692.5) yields 0.61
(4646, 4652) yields 0.25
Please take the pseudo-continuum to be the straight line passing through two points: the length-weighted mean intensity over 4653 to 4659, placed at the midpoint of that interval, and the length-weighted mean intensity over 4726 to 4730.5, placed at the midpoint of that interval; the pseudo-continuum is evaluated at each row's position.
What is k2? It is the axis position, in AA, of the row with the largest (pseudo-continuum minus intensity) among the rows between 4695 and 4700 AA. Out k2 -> 4699.55 AA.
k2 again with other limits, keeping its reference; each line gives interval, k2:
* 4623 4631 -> 4623.34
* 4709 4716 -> 4711.47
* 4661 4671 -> 4668.27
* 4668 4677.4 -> 4668.27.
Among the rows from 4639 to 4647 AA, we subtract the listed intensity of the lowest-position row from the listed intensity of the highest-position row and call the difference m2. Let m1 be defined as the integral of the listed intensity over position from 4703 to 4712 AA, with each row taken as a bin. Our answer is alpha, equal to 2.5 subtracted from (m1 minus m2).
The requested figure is 293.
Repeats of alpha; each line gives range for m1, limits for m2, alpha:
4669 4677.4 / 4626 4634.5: 286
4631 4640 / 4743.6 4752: 302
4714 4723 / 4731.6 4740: 290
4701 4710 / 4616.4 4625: 300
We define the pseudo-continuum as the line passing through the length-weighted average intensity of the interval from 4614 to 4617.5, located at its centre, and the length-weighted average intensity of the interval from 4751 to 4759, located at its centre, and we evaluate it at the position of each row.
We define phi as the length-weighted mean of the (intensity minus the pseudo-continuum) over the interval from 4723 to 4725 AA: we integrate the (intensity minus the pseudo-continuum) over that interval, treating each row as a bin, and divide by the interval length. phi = -0.5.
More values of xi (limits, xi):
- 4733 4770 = 4752.87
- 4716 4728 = 4716.89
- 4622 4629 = 4625.47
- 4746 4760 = 4752.87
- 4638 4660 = 4638.27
